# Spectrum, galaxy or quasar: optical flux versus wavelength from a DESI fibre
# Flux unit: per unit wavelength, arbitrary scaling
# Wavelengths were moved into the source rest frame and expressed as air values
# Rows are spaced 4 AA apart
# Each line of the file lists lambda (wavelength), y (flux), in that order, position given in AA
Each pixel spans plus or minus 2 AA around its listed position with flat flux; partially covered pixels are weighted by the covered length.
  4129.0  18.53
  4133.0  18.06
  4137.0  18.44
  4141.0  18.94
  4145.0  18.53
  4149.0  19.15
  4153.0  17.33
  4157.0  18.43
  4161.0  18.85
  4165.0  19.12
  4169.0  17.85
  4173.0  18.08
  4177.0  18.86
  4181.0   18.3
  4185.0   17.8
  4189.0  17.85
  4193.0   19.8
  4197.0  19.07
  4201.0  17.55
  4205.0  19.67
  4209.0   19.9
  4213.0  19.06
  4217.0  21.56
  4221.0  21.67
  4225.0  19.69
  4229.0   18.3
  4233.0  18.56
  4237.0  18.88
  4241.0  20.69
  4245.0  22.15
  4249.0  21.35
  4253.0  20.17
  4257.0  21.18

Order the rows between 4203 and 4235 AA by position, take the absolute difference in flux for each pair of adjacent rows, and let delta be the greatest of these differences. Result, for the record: 2.5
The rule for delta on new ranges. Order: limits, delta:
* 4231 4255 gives 1.8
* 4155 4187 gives 1.3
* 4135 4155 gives 1.8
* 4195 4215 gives 2.1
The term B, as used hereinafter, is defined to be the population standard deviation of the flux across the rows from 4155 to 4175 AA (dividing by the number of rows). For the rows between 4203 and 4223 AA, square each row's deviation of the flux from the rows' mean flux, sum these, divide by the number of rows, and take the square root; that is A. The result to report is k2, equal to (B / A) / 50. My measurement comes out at 0.0089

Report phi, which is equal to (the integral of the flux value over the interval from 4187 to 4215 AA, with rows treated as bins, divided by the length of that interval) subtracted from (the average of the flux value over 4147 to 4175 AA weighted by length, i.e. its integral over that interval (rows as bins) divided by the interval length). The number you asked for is -0.6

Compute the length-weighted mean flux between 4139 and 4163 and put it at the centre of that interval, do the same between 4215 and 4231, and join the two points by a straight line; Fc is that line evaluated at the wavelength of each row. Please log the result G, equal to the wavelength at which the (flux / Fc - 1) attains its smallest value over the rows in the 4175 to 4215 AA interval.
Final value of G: 4201.0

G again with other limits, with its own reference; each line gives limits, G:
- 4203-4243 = 4229.0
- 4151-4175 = 4153.0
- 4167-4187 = 4185.0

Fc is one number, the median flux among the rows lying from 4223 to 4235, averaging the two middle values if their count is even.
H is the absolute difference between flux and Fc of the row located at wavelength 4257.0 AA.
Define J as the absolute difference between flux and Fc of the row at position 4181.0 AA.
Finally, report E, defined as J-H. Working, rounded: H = 2.6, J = 0.3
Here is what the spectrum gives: -2.36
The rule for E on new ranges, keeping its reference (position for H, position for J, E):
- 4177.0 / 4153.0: 0.93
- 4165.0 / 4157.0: -0.43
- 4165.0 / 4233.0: -0.56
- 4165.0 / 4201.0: 0.45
